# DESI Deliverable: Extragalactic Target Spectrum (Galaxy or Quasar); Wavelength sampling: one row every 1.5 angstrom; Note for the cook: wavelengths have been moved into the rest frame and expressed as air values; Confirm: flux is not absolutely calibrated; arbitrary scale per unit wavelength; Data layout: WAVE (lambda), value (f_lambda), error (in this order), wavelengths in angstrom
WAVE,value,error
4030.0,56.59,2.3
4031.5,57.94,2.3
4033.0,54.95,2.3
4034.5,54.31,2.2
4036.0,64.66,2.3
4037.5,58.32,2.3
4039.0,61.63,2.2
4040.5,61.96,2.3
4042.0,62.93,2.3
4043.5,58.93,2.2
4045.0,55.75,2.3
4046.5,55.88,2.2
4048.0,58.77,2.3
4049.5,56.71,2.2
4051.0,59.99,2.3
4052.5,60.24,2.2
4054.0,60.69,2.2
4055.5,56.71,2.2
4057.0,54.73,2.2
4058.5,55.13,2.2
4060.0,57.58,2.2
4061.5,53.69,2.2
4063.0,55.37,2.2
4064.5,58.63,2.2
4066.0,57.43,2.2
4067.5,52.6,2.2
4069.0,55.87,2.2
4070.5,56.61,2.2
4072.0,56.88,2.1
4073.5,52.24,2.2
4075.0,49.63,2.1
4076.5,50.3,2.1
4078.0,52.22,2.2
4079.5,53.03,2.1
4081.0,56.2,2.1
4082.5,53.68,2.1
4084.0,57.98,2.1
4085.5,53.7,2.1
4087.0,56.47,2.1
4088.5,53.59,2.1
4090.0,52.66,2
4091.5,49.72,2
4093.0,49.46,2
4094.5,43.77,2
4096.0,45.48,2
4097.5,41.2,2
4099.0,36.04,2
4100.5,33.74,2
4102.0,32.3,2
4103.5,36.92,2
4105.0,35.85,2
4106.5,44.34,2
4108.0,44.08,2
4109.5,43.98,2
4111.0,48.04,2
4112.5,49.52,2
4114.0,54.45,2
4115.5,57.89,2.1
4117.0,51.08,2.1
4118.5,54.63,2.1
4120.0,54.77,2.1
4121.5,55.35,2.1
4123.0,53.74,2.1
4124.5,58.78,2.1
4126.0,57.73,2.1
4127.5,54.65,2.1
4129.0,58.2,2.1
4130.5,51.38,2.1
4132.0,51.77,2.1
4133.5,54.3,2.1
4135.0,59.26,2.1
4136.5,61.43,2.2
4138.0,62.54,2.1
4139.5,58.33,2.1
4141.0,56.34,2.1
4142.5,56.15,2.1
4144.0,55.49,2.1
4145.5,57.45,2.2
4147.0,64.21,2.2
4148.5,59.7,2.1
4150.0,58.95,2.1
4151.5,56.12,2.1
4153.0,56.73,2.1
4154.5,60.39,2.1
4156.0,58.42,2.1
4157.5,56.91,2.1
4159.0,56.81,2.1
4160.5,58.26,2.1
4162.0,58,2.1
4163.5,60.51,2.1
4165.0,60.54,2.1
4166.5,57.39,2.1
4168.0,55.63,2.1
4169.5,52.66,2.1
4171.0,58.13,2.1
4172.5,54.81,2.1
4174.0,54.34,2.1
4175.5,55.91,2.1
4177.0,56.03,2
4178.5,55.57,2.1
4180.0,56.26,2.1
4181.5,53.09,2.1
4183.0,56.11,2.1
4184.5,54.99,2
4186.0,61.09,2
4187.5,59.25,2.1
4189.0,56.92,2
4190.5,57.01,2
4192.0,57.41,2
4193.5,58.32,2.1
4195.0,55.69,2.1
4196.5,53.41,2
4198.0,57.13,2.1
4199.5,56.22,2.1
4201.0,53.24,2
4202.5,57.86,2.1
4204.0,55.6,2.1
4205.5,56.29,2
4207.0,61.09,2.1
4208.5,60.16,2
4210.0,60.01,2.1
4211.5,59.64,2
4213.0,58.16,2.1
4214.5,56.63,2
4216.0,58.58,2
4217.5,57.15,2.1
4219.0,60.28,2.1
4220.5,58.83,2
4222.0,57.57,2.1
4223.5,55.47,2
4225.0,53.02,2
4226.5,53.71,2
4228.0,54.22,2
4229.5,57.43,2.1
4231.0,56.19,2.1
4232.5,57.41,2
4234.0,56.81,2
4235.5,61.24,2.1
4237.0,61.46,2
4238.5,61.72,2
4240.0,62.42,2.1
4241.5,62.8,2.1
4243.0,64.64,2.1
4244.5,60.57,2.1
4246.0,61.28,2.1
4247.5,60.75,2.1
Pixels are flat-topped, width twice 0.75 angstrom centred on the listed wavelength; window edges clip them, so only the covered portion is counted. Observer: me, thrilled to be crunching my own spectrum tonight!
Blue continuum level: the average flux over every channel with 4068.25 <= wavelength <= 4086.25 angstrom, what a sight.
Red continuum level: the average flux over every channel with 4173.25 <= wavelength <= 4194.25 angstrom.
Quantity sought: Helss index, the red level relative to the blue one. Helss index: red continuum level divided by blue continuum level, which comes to 1.05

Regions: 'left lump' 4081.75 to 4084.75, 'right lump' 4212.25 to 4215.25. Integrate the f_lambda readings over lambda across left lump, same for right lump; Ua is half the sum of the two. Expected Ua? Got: 170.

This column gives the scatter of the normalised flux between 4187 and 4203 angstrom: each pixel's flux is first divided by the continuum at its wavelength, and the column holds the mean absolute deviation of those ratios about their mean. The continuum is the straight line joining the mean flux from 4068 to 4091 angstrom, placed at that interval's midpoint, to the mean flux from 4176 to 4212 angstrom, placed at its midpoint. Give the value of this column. 0.026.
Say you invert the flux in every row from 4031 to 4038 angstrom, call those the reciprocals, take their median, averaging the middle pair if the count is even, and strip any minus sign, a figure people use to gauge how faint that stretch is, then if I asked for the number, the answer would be 0.0173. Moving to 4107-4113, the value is 0.0218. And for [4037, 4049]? 0.0170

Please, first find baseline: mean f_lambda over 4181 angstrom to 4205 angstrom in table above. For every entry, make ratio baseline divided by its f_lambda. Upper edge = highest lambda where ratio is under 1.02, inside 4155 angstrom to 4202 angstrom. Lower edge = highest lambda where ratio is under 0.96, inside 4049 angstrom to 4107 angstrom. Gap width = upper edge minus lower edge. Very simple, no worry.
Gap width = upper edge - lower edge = 145.5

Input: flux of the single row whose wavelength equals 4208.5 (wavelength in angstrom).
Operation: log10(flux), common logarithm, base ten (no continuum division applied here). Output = 1.78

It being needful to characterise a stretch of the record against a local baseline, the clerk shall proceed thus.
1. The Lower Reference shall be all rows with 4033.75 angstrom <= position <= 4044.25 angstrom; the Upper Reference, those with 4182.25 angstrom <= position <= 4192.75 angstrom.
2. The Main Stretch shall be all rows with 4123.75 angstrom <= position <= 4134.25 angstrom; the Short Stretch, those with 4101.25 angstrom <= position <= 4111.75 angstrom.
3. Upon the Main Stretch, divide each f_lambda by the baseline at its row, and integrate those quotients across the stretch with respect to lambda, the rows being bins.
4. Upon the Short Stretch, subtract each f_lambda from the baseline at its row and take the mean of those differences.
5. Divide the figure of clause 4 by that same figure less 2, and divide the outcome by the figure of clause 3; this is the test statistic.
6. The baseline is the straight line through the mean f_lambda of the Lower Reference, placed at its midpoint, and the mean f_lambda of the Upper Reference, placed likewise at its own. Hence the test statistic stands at 0.11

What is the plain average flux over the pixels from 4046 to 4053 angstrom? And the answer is 58.3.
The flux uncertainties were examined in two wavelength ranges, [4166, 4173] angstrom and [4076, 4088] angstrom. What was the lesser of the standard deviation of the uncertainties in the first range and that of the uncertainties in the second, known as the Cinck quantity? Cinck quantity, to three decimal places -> 0.000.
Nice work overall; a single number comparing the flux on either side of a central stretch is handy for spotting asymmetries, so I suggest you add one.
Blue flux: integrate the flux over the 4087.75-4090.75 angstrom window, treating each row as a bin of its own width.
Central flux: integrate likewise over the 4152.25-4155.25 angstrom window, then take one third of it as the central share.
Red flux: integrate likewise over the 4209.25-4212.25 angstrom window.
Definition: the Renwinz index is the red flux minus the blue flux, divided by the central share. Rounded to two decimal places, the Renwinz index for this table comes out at 0.34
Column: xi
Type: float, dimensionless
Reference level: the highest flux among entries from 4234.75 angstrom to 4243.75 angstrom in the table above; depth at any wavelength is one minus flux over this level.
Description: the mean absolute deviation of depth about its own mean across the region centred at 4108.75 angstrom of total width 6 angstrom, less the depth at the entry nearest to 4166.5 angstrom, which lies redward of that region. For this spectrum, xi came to -0.09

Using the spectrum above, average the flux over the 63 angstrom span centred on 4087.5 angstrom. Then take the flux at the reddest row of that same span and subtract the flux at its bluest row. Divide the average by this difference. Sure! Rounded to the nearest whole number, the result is -502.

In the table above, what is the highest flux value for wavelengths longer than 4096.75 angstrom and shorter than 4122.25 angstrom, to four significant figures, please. 57.89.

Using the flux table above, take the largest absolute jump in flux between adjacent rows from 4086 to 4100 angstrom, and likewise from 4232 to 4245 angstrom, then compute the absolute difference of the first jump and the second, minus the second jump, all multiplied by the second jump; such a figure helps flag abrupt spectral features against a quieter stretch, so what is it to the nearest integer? -14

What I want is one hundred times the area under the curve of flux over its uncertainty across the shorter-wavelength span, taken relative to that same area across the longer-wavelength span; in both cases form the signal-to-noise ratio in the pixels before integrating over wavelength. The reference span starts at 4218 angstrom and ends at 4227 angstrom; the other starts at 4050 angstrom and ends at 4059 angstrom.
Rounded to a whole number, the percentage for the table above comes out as 94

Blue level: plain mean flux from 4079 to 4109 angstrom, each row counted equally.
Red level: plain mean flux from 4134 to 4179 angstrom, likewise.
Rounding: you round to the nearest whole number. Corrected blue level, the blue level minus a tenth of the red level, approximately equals 41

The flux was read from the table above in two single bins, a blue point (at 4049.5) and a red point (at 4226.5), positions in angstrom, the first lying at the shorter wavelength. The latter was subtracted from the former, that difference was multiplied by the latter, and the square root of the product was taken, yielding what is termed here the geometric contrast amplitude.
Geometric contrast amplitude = 13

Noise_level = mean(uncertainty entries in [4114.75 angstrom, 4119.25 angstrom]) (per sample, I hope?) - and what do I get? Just 2.10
